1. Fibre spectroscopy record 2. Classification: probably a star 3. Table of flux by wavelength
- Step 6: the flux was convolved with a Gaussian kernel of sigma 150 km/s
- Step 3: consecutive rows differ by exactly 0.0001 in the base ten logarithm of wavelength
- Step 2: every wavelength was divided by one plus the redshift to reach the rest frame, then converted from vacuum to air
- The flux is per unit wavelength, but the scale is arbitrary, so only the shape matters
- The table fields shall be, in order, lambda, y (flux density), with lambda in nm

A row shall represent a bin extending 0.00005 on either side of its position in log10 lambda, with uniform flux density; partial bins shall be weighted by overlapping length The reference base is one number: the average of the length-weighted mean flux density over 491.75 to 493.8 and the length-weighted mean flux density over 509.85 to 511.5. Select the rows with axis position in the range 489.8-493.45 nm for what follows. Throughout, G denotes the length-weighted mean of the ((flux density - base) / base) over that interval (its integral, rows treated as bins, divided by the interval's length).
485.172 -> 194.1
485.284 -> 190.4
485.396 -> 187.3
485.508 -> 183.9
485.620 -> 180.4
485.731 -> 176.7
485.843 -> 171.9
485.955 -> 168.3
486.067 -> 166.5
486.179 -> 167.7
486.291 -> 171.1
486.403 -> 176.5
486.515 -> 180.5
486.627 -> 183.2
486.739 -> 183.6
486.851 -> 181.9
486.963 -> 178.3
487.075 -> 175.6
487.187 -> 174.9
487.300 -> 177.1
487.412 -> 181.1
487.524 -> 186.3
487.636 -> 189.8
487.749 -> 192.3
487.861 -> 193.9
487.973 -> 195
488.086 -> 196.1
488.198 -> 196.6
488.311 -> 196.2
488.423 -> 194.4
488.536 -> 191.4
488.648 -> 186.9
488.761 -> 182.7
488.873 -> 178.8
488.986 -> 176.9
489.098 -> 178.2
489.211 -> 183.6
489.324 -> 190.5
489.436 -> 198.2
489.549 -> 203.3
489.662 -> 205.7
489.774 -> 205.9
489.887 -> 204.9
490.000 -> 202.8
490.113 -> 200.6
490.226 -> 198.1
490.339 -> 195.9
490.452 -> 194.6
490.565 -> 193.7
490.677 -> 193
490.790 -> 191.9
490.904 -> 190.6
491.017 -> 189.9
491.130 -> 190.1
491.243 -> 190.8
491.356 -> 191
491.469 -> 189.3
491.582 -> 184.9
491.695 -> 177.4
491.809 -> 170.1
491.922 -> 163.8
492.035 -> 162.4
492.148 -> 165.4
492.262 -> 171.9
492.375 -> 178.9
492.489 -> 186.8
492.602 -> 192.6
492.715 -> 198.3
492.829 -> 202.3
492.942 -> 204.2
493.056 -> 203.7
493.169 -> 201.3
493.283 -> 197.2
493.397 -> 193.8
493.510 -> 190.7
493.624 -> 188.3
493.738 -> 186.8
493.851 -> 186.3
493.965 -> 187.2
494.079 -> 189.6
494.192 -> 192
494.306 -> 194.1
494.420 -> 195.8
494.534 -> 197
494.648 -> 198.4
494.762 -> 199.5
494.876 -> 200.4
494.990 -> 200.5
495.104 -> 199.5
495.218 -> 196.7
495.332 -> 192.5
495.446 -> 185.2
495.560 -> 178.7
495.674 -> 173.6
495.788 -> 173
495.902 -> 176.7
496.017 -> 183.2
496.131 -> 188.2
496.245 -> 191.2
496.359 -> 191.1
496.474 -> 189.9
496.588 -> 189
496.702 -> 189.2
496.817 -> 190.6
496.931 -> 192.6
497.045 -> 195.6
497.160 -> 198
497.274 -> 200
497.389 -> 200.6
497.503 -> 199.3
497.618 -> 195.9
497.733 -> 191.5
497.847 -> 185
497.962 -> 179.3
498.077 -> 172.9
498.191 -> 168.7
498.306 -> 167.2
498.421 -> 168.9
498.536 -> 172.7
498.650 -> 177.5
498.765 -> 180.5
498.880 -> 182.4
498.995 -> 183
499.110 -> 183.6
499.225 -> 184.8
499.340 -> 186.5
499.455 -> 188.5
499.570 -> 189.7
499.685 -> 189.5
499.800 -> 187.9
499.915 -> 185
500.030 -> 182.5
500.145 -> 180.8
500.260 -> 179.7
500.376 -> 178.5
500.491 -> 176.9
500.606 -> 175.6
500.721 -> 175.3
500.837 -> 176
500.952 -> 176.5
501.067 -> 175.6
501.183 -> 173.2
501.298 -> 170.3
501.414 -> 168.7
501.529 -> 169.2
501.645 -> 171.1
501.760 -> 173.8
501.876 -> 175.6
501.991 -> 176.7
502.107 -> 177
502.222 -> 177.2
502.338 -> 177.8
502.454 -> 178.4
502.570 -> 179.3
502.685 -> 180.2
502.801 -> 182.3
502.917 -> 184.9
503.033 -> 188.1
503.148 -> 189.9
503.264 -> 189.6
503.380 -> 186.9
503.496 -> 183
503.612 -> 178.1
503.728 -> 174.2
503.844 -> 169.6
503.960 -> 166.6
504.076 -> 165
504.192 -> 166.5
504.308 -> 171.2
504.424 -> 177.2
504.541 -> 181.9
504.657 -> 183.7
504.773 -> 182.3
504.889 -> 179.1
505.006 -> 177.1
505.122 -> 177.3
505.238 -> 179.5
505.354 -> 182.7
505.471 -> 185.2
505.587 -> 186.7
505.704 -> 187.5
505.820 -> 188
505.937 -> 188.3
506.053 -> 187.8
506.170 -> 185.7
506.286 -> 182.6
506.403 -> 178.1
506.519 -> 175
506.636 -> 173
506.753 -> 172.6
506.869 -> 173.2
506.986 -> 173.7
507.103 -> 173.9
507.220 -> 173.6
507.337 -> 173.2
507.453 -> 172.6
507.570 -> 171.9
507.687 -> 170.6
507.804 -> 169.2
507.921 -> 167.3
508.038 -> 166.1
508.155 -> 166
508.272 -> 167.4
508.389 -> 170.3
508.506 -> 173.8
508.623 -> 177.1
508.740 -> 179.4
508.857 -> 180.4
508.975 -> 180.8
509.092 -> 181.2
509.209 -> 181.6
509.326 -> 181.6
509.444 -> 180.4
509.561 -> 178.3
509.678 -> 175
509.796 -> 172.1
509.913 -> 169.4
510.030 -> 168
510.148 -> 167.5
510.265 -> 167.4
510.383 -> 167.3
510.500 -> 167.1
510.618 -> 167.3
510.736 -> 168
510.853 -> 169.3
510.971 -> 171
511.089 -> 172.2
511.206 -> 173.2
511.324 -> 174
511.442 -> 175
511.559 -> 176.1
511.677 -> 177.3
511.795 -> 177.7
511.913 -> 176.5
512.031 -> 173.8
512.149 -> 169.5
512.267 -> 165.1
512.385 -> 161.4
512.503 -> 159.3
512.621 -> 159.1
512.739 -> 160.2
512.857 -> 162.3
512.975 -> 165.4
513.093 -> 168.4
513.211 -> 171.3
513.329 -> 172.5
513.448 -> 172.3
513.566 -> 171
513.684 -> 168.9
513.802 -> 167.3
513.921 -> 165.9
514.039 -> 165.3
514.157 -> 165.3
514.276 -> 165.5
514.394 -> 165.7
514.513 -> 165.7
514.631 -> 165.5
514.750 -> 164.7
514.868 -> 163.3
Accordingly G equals 0.07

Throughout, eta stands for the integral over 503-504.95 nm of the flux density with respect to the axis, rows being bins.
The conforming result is 348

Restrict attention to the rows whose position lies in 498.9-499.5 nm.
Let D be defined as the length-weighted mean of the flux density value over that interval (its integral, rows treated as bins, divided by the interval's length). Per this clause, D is 185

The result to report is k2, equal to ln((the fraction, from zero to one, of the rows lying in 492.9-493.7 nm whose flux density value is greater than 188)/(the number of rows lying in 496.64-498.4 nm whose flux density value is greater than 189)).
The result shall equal -2.3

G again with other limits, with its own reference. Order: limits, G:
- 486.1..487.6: 0.00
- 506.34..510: -0.02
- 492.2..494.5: 0.08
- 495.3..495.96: 0.01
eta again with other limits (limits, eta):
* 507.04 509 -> 338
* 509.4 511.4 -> 342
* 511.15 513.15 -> 338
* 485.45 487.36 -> 337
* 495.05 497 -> 365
